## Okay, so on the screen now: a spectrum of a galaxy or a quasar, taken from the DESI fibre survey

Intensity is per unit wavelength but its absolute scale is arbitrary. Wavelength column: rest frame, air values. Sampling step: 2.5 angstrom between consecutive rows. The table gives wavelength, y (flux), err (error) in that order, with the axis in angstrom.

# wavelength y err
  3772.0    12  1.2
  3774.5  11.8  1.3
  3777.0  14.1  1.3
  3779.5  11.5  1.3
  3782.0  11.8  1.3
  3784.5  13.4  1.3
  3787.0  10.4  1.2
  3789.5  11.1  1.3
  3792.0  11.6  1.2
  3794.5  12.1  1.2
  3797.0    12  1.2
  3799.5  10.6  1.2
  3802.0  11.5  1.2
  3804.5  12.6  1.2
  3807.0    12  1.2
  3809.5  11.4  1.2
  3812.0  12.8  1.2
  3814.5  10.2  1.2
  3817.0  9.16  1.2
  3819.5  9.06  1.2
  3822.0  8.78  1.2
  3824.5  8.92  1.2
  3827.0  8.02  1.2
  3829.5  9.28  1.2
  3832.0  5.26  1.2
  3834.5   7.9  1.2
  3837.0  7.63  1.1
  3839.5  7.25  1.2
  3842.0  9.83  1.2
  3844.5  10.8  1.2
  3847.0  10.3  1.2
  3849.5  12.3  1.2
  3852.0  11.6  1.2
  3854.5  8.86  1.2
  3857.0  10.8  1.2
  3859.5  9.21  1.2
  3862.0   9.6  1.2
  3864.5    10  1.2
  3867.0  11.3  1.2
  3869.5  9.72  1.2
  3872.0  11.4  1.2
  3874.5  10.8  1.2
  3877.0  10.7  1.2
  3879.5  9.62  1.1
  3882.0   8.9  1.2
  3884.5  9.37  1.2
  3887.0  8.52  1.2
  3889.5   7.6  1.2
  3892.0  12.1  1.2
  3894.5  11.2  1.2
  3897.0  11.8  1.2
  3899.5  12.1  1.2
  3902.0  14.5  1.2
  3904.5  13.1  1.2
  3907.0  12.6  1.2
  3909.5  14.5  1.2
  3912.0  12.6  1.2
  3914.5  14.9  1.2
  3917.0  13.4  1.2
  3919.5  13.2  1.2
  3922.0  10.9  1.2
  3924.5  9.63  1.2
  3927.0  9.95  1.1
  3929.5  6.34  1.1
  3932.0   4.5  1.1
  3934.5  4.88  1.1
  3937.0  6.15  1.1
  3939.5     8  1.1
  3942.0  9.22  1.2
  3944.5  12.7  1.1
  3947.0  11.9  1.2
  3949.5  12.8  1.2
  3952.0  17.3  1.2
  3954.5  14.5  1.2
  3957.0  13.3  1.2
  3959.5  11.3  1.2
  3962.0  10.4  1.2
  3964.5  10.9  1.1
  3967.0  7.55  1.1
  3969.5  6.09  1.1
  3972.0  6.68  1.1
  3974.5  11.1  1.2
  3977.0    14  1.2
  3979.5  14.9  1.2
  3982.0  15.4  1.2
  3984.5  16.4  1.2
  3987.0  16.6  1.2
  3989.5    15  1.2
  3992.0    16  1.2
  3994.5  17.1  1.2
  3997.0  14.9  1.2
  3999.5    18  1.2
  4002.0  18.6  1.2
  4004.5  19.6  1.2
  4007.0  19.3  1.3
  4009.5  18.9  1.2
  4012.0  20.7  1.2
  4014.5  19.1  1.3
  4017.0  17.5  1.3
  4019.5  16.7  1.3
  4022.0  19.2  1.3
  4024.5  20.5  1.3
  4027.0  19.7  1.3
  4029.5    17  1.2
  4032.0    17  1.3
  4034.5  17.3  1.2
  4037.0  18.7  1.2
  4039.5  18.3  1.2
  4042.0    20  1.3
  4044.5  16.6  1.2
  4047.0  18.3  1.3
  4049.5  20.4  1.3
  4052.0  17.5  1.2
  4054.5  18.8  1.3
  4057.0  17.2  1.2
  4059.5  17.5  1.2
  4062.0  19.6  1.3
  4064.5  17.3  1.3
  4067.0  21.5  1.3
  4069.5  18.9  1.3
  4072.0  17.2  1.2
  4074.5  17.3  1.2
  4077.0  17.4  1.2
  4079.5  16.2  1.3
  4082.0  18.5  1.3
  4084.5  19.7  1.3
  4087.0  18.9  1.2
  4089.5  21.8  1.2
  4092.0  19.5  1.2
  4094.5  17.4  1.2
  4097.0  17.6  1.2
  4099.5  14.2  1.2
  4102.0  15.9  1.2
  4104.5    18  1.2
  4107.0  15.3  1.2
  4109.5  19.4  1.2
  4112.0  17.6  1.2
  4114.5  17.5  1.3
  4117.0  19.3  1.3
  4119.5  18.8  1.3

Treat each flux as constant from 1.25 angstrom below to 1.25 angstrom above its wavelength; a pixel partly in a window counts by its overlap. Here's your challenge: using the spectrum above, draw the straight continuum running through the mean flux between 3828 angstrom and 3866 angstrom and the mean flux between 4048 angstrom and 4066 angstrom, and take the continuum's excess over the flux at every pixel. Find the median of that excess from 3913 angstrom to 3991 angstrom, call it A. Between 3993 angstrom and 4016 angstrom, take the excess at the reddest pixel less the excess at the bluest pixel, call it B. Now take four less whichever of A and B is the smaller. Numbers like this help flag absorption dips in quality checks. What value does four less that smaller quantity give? 5.1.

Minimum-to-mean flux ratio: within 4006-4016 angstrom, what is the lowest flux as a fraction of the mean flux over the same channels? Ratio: 0.97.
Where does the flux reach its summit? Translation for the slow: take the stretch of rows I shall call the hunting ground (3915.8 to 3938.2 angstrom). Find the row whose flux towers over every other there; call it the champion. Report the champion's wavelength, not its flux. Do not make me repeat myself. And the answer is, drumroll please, 3917.0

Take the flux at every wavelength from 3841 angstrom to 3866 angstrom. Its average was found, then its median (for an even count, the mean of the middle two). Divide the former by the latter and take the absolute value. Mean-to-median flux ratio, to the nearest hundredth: 1.02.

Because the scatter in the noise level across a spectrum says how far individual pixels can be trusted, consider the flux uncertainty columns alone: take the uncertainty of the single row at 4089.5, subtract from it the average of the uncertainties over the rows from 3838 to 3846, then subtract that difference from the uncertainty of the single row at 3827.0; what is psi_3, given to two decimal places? 1.20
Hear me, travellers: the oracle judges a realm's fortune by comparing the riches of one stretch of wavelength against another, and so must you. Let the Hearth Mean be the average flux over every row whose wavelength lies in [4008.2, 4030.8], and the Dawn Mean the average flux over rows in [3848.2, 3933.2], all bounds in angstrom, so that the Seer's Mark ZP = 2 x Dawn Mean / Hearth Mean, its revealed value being 1.15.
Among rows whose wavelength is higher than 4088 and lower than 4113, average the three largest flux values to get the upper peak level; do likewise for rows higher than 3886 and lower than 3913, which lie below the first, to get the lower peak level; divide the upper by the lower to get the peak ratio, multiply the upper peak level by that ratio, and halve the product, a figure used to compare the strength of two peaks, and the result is 14.6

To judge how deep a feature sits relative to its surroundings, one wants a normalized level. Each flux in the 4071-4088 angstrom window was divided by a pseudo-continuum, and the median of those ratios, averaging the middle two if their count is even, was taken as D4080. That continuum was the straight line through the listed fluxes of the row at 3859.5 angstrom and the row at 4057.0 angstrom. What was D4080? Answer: 0.97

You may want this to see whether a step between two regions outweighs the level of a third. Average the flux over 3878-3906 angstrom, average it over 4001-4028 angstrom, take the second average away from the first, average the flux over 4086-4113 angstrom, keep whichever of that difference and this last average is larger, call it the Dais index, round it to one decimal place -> 17.8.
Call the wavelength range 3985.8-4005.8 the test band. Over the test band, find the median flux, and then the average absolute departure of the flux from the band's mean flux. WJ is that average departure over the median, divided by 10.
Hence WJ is 0.0080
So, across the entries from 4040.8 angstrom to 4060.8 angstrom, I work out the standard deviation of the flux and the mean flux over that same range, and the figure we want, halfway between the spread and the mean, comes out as 9.8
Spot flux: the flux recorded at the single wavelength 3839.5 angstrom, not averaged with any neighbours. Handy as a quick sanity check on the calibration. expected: 7.25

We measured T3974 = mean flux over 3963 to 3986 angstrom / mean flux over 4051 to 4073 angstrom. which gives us 0.62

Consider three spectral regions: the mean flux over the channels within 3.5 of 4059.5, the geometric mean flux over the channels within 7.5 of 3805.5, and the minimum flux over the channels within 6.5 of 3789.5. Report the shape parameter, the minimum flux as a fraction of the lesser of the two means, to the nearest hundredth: 0.88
